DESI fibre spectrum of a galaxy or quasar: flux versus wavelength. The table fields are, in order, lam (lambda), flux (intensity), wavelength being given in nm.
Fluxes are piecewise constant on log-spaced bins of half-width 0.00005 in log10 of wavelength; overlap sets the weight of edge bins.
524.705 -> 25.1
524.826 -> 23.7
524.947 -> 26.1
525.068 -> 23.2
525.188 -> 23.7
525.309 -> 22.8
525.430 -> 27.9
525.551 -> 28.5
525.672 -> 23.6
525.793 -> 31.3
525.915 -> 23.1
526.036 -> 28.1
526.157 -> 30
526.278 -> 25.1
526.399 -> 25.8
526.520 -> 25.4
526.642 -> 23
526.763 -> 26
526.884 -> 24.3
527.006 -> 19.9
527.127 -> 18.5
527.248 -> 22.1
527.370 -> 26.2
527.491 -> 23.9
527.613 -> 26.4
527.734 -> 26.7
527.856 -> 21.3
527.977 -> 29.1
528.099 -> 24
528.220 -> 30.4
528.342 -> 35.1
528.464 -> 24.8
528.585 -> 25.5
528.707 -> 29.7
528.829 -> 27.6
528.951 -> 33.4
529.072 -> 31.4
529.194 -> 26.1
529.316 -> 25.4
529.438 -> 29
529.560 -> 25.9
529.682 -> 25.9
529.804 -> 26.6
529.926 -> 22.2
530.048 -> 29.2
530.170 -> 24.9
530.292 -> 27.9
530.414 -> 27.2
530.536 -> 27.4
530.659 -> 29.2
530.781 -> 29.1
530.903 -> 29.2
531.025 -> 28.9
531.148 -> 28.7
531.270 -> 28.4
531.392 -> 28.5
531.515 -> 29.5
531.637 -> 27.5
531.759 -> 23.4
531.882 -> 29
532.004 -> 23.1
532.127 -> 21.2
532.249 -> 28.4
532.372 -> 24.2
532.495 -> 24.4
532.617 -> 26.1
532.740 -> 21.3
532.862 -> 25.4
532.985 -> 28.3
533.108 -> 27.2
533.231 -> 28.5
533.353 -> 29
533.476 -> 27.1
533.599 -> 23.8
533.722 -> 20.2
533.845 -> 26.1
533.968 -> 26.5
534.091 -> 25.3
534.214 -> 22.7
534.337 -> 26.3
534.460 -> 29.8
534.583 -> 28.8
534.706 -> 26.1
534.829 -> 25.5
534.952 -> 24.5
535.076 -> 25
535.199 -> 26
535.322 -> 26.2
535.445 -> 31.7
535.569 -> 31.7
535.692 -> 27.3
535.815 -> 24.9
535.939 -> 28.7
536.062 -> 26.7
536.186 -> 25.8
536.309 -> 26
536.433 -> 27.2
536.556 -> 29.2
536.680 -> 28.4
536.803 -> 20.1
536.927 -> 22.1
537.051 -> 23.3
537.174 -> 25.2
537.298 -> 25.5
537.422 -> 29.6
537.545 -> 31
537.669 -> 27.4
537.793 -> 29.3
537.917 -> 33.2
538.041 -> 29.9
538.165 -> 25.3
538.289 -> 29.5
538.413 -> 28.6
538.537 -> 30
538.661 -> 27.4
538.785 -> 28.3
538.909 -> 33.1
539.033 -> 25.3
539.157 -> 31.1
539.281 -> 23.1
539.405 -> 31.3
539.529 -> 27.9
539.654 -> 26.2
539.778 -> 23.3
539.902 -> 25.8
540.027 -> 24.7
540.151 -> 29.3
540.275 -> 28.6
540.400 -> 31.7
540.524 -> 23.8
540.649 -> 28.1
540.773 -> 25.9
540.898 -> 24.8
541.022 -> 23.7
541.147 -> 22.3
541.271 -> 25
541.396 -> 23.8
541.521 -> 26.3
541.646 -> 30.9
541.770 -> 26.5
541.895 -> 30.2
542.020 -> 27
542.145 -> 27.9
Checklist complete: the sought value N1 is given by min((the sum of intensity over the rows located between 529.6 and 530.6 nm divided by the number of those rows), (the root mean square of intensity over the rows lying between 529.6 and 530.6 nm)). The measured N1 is 26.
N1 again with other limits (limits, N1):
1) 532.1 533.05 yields 25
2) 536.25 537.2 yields 25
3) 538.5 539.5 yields 29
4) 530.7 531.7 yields 29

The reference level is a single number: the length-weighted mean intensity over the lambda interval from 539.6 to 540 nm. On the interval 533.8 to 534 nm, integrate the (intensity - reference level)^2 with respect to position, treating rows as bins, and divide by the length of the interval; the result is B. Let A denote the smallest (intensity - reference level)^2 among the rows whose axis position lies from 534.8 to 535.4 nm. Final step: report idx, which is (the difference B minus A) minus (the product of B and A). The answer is 2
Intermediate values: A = 0.00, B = 2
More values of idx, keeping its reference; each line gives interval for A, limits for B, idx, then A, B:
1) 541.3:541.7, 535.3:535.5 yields -16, 1.53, 26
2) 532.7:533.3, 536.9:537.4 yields 3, 0.13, 4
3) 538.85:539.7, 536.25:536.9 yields 11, 0.07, 12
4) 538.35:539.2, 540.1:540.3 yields 15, 0.07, 16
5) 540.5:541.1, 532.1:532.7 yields 5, 0.06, 5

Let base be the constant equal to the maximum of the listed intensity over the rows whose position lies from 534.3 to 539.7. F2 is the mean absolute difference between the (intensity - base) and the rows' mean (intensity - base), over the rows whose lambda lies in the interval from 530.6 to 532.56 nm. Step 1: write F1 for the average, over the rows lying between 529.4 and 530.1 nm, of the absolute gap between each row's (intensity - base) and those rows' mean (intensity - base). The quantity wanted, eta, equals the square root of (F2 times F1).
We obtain 2.06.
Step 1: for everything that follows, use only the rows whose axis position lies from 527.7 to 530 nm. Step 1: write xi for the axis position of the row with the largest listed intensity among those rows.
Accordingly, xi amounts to 528.342 nm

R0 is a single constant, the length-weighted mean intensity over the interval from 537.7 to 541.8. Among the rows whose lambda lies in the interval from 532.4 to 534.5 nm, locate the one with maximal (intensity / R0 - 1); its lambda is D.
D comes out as 534.460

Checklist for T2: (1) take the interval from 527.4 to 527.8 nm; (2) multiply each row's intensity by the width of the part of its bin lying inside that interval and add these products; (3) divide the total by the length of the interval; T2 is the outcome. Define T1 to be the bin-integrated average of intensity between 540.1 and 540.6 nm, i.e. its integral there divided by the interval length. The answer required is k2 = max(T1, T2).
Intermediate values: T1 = 28.3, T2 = 25.7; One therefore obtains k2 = 28.3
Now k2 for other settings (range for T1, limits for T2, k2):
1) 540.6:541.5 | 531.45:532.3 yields 26.0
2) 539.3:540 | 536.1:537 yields 26.5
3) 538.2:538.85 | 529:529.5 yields 28.6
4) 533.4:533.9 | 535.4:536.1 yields 28.5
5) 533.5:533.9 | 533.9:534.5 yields 26.0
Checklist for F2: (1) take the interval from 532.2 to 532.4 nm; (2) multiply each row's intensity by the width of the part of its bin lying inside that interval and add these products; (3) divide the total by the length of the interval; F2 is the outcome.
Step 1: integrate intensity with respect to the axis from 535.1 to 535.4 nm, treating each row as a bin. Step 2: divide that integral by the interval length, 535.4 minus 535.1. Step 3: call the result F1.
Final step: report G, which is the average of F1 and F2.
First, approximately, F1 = 26.3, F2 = 26.5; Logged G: 26.4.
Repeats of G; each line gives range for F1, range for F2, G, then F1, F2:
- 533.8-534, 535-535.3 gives 25.9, 26.3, 25.5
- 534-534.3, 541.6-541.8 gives 26.7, 24.4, 29.0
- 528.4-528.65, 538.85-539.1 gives 27.3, 25.3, 29.2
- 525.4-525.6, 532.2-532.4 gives 27.3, 28.2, 26.5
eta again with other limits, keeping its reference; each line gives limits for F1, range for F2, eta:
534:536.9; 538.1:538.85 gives 1.55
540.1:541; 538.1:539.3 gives 2.28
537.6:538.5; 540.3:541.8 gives 1.90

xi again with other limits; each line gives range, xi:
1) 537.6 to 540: 537.917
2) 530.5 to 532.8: 531.515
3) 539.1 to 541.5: 540.400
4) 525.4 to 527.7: 525.793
